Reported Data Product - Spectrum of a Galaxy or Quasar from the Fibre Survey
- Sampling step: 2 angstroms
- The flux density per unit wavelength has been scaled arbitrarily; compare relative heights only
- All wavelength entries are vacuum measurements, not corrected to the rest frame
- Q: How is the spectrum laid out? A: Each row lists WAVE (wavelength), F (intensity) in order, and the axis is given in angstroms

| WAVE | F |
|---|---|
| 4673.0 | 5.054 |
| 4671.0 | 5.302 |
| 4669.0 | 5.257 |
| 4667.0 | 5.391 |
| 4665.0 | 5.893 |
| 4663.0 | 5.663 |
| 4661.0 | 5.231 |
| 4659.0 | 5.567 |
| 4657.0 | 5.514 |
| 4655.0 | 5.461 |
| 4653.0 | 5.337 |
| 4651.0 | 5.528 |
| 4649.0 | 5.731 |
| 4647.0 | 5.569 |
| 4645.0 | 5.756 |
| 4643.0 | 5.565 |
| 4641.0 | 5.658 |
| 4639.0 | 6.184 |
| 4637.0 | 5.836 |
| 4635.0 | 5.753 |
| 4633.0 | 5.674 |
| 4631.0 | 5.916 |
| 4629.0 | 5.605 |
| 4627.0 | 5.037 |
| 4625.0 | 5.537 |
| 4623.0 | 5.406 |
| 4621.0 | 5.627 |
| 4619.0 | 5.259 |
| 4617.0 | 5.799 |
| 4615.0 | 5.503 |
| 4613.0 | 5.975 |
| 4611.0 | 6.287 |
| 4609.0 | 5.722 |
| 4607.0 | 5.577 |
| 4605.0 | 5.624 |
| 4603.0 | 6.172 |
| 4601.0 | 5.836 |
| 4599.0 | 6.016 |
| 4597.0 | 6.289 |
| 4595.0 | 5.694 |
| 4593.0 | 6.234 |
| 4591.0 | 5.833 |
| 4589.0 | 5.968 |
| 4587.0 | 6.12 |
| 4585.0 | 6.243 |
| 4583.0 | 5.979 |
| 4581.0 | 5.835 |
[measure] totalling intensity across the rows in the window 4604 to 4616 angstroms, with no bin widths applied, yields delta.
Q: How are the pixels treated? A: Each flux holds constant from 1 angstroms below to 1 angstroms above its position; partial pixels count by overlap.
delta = 34.7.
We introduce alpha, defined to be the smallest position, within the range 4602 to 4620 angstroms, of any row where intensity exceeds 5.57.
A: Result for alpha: 4603.0 angstroms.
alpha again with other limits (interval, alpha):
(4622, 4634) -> 4629.0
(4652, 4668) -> 4663.0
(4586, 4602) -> 4587.0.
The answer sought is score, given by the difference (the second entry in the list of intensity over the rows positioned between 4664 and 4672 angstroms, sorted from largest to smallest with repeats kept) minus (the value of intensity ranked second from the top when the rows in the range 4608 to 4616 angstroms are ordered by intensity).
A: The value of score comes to -0.58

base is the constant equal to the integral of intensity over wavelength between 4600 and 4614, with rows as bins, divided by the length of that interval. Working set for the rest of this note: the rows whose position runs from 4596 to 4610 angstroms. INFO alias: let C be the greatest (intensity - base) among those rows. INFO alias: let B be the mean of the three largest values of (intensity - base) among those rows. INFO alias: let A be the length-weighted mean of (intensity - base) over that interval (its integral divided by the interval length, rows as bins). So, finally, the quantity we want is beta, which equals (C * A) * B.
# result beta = 0.0007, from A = 0.01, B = 0.27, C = 0.4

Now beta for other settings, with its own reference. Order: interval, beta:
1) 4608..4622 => -0.0080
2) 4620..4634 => 0.0016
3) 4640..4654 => -0.0064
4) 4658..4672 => 0.0006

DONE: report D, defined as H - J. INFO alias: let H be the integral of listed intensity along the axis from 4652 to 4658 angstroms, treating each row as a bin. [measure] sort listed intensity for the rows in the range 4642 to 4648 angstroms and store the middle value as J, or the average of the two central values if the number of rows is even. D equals 27.1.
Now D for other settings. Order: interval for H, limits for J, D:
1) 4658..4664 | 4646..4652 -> 27.4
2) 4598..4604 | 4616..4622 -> 30.4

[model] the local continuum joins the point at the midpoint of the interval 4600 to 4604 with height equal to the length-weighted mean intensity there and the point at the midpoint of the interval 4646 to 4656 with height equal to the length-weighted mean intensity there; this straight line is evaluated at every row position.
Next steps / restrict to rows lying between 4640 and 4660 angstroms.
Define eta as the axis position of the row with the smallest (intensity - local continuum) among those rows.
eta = 4653.0 angstroms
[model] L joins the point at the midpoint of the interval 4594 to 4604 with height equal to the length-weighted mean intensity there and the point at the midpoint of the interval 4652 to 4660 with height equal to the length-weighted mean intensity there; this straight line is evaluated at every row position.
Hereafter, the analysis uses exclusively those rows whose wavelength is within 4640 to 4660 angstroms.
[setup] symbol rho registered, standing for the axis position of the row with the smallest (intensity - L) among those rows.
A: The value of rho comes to 4653.0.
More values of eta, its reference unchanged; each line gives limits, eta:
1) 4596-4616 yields 4607.0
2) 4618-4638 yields 4627.0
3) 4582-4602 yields 4595.0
